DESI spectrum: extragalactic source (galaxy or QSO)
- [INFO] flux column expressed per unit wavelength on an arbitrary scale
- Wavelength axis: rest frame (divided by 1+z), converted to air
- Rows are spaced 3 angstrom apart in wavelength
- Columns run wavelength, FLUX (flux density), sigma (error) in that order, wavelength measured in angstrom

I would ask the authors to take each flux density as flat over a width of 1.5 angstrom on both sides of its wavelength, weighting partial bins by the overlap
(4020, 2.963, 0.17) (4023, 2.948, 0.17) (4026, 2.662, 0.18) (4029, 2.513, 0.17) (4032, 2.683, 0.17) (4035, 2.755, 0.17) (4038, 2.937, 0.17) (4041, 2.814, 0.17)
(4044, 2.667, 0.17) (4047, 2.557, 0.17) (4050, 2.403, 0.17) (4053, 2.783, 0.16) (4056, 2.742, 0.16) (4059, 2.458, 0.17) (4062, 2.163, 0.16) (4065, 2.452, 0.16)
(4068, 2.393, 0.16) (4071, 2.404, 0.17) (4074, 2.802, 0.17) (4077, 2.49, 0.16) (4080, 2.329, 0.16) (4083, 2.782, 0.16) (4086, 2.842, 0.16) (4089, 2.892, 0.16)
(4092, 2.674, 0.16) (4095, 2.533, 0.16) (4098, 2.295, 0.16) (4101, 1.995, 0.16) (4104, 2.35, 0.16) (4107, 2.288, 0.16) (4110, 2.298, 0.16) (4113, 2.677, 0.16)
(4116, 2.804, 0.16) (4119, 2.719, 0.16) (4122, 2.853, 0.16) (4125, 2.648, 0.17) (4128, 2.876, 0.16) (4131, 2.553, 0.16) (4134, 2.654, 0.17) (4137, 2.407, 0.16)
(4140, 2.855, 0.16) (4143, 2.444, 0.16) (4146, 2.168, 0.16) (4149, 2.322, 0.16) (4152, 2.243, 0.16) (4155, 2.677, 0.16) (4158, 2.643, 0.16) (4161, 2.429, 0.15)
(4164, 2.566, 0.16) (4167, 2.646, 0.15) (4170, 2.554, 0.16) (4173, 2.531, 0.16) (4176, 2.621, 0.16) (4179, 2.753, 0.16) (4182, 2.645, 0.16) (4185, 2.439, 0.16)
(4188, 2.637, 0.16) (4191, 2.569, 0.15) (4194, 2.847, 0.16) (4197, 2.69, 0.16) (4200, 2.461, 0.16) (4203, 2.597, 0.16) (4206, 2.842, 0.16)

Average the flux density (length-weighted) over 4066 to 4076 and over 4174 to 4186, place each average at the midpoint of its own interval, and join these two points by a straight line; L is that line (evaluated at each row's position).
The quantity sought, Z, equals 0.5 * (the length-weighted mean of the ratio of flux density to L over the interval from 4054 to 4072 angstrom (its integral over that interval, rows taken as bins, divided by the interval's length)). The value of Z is 0.49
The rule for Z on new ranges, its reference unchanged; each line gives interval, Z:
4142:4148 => 0.44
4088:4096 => 0.53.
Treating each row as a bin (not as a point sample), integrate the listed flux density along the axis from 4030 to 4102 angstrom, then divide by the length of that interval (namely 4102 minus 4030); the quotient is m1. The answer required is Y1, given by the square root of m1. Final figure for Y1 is 1.61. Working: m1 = 2.58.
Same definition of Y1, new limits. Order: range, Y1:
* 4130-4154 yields 1.57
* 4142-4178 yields 1.58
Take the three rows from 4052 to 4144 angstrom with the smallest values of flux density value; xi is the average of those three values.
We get 2.15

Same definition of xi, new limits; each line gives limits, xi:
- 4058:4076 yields 2.32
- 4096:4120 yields 2.19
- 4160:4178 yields 2.50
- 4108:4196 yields 2.24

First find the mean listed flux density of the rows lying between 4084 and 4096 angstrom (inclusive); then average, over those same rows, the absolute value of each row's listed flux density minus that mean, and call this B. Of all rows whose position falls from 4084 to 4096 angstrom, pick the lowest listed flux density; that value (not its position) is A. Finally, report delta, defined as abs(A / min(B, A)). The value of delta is 19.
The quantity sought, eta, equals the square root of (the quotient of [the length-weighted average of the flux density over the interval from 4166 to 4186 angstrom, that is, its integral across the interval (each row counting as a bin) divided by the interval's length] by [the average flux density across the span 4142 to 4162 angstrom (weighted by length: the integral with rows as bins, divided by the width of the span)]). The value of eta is 1.04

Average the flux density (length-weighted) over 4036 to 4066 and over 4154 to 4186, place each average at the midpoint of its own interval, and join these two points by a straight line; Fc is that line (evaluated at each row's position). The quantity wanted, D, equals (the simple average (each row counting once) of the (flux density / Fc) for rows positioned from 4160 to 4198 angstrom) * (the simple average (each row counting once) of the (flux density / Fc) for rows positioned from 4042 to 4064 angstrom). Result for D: 0.982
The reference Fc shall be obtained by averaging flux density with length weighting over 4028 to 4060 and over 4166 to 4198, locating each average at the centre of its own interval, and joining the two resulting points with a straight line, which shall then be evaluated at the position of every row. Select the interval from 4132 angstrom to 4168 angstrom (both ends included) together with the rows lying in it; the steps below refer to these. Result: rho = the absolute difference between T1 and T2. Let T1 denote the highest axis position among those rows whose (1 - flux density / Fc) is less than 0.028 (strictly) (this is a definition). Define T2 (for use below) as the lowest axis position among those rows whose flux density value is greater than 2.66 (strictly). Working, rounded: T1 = 4167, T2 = 4140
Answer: 27 angstrom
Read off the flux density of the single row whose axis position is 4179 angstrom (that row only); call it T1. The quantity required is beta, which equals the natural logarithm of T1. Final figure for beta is 1.01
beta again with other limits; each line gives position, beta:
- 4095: 0.93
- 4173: 0.93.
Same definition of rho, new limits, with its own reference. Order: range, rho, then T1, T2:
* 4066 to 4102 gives 18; 4092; 4074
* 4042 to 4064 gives 12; 4056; 4044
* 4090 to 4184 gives 90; 4182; 4092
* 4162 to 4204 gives 24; 4203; 4179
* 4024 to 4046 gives 18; 4044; 4026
